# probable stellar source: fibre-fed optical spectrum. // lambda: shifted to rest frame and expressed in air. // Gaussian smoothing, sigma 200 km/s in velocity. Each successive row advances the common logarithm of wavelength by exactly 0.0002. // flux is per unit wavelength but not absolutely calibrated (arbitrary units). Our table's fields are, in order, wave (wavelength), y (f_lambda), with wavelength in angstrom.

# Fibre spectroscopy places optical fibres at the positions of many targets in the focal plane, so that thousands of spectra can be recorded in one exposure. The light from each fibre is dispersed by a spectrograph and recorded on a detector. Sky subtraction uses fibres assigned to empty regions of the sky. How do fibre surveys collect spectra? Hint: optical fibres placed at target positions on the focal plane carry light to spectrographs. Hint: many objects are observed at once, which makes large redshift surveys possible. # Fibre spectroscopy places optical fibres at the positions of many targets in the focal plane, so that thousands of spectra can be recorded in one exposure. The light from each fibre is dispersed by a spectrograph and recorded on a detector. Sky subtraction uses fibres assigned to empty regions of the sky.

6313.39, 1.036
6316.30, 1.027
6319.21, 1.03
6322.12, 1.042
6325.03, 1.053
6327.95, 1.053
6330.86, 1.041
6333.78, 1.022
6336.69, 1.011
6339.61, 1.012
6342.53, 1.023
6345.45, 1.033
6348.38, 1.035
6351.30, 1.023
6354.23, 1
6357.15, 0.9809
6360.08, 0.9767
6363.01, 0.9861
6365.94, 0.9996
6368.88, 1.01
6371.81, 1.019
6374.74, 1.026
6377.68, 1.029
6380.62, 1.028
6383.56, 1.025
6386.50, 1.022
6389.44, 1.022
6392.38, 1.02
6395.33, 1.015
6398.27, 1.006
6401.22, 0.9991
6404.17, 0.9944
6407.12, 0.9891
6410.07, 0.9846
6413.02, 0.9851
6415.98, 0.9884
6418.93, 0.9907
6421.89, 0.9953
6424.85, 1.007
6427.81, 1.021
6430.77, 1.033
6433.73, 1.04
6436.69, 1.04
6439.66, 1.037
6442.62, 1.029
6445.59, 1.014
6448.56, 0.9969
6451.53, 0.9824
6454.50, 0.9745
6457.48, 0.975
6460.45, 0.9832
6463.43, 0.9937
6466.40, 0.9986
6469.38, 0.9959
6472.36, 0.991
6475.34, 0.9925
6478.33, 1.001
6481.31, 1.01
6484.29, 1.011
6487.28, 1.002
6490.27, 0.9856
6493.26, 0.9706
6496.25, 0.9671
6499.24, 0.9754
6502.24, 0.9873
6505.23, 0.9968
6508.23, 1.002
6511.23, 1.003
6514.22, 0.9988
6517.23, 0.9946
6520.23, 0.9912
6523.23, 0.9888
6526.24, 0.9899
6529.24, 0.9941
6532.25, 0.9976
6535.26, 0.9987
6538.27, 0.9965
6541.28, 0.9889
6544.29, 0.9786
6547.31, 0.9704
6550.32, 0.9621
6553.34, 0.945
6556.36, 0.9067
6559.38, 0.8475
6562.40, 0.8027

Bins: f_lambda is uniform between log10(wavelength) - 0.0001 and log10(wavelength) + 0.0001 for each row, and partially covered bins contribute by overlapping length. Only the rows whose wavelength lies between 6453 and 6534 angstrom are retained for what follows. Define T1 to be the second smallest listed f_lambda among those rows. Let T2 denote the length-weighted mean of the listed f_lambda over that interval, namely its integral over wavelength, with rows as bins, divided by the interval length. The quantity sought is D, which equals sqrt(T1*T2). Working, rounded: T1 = 0.9706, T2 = 0.99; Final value 0.98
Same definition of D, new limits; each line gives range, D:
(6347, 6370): 0.99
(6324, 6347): 1.02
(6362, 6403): 1.01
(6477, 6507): 0.98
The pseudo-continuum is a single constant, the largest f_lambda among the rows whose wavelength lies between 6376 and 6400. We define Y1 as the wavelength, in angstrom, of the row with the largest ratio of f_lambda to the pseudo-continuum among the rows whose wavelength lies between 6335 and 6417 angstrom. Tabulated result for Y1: 6348.38 angstrom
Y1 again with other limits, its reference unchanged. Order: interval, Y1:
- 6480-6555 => 6484.29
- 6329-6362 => 6330.86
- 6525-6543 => 6535.26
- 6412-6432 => 6430.77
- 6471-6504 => 6484.29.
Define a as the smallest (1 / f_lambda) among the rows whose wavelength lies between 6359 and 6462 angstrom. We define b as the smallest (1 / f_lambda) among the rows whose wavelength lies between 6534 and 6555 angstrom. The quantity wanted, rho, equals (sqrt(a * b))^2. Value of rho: 0.963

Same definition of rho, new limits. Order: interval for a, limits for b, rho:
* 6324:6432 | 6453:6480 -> 0.949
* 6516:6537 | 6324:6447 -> 0.951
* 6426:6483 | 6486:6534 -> 0.959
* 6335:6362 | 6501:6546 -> 0.963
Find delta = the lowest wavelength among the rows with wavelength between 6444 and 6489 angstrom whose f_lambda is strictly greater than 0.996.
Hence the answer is 6445.59 angstrom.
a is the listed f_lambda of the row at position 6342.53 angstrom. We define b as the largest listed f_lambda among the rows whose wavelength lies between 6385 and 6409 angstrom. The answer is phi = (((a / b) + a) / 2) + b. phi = 2.03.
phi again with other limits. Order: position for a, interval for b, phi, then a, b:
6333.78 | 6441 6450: 2.04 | 1.022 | 1.029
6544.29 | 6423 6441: 2.00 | 0.9786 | 1.04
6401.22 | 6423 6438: 2.02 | 0.9991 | 1.04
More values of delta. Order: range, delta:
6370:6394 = 6371.81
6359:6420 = 6365.94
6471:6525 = 6478.33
